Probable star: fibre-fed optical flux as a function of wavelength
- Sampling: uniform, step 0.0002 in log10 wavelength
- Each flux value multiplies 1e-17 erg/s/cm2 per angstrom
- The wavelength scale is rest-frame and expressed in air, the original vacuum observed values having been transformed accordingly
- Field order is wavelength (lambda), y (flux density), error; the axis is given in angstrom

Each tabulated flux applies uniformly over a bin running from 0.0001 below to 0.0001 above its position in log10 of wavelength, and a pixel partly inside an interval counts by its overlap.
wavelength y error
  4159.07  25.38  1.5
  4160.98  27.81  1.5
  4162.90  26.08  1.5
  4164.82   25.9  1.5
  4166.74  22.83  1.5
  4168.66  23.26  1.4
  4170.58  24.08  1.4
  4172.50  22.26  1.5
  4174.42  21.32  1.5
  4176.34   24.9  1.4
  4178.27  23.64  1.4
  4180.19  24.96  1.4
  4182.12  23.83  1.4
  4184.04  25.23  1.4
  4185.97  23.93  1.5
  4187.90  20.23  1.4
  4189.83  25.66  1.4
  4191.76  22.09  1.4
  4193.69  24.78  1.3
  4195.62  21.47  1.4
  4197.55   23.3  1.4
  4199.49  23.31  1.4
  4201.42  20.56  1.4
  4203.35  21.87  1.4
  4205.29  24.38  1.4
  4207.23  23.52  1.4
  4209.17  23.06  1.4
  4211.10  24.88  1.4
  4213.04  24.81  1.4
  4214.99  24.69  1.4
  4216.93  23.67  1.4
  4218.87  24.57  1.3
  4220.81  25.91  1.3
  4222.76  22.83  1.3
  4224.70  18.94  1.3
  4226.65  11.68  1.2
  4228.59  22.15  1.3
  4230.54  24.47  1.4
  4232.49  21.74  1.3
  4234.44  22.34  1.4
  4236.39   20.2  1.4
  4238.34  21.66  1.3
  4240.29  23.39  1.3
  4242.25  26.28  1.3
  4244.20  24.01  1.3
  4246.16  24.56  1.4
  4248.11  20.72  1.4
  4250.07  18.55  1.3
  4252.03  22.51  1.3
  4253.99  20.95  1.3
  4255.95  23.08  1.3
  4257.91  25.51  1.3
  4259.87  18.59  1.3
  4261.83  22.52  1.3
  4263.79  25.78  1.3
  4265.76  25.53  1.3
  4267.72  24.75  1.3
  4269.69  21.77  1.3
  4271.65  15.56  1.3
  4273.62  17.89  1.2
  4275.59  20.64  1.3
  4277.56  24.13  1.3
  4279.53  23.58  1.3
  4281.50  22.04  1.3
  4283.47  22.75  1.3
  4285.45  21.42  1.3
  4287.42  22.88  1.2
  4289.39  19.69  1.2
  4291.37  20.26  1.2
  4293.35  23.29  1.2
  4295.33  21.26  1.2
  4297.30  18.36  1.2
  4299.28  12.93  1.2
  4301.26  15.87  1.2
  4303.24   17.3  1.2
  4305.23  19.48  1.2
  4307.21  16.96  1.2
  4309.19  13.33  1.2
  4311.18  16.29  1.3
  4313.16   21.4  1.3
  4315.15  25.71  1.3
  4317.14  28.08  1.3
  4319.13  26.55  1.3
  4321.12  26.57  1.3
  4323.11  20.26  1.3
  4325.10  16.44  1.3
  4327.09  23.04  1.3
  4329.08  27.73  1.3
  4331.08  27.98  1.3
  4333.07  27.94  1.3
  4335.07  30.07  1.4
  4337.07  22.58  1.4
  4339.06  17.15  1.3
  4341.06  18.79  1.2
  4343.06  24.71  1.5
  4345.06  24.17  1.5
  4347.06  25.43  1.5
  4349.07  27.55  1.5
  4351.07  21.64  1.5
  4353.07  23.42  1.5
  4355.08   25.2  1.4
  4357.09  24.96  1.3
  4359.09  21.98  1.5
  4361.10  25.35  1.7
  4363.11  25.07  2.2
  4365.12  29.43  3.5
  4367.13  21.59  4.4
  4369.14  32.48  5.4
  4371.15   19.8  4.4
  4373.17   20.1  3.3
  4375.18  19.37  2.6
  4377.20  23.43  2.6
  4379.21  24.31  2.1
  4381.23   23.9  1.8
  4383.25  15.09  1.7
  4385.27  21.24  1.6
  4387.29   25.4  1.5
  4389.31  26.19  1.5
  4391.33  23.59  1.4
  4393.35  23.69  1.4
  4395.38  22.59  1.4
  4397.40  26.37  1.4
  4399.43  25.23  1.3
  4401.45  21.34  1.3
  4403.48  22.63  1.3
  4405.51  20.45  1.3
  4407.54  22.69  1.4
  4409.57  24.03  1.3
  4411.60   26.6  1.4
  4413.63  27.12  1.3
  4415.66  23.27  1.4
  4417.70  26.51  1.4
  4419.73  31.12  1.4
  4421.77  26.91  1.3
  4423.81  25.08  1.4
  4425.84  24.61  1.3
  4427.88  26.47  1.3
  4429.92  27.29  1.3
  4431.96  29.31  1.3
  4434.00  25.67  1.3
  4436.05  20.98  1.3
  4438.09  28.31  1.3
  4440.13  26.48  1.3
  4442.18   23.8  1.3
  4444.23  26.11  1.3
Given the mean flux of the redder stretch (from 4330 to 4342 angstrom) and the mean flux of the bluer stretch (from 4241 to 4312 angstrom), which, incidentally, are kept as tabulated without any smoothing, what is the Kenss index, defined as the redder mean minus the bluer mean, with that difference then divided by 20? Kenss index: 0.16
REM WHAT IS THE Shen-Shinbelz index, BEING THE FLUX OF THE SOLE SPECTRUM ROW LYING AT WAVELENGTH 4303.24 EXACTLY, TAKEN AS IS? 17.3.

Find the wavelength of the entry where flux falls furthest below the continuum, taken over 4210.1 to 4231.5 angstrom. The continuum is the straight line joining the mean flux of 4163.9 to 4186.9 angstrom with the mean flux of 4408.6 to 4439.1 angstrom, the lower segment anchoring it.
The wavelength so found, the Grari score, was 4226.65 angstrom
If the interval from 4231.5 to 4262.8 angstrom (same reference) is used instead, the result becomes 4259.87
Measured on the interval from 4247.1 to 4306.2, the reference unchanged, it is 4299.28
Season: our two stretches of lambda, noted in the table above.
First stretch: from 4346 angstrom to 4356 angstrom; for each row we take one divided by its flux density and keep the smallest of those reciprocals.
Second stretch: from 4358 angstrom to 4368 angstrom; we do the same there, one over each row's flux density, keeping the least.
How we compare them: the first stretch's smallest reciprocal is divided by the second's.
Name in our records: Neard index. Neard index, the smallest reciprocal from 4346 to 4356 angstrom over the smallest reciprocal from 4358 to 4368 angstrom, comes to 1.07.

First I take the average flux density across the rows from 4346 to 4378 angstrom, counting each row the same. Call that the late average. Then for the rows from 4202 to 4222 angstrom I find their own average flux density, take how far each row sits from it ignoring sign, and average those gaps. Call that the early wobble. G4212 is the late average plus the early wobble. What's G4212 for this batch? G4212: 25.1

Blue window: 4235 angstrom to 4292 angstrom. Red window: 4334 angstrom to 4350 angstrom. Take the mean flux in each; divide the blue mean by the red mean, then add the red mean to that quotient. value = 24.7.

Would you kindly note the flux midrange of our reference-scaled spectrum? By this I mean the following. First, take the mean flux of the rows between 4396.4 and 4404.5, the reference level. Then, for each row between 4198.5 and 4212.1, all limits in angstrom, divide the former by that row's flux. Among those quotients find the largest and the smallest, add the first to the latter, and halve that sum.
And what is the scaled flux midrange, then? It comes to 1.06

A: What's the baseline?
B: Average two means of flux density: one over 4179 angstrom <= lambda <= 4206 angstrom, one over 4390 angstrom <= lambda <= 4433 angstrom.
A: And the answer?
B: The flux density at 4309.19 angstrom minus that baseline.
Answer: -11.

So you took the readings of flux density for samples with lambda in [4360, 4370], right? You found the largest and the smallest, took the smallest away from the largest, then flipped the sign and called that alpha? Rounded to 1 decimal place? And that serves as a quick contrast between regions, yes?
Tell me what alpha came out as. -10.9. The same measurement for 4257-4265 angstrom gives -7.2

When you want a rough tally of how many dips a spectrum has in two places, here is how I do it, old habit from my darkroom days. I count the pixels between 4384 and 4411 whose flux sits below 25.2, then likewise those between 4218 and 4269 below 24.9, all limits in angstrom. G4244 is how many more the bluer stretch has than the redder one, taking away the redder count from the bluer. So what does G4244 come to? 12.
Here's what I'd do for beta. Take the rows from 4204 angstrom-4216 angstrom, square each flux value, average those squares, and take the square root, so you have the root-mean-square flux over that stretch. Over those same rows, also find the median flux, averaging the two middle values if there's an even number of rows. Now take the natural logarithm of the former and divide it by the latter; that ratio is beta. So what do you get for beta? 0.130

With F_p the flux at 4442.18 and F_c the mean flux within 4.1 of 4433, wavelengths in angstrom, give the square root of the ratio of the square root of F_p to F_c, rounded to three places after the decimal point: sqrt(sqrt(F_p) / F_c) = 0.435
